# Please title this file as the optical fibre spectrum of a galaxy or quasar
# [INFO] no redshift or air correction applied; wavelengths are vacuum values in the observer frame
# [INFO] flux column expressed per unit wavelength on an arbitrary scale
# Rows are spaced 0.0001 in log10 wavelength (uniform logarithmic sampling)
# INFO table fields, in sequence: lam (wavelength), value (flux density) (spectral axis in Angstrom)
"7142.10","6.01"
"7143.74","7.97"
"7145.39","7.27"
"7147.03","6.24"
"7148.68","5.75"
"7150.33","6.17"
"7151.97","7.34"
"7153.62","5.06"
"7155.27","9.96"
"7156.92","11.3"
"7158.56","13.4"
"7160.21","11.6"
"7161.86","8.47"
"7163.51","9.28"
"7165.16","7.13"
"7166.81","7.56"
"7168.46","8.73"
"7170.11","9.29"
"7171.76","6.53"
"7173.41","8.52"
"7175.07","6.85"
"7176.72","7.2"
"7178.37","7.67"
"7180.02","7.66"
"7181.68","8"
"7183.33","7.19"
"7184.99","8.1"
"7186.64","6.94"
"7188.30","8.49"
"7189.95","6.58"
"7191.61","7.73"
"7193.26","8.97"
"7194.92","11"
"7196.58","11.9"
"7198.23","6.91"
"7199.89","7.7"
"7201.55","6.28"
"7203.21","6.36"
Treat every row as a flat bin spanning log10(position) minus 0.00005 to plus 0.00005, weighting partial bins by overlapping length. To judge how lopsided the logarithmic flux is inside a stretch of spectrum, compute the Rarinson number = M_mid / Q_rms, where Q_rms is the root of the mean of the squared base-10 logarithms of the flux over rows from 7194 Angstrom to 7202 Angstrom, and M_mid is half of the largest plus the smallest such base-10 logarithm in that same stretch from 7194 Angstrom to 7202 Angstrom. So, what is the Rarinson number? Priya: 1.00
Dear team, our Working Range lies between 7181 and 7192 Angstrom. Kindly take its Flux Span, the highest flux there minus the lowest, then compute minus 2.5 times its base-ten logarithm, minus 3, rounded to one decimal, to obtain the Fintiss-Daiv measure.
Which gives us -3.7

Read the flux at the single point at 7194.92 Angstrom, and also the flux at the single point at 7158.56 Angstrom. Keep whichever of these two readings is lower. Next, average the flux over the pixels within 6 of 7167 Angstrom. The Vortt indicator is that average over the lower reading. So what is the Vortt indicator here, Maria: 0.74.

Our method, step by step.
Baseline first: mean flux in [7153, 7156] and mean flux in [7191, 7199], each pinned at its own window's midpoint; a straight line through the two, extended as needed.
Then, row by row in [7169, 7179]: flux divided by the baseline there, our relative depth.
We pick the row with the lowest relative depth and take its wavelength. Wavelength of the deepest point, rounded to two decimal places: 7171.76 Angstrom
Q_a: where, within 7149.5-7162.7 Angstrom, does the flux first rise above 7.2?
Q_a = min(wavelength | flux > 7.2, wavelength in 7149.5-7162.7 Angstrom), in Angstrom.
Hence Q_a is 7151.97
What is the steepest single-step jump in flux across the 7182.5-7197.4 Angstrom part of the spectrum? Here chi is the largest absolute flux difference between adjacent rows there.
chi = 2.0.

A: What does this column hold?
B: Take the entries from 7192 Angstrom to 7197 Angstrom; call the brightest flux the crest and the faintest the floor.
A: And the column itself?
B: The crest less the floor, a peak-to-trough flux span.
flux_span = 2.9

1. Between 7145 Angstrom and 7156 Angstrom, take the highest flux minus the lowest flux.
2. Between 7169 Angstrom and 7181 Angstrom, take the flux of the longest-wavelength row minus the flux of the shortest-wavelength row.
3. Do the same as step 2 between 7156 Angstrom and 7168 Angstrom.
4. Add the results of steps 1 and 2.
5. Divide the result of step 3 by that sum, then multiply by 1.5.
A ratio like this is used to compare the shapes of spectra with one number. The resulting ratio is -1.72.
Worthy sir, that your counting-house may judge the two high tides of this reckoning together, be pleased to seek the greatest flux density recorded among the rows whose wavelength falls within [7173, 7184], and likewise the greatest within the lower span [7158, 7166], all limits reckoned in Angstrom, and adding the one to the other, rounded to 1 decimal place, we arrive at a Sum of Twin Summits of 21.9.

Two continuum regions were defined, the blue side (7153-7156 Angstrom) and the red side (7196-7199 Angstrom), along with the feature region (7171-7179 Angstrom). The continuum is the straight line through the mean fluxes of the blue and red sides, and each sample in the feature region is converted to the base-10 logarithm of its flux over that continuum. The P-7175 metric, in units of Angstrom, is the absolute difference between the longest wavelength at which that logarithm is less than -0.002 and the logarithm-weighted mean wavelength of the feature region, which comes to 3.5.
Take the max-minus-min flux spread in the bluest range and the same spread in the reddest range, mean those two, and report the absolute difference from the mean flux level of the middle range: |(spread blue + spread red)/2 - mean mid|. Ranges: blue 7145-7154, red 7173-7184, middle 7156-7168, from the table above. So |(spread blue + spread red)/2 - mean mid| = 8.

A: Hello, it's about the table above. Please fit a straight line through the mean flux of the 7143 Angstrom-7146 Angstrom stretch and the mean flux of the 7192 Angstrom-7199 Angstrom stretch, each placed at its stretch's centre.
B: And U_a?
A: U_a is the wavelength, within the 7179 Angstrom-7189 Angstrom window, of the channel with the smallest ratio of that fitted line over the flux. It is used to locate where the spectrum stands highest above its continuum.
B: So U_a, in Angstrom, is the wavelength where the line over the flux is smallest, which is 7188.30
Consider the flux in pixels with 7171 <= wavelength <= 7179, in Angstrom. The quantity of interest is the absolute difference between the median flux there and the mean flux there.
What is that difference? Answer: 0.15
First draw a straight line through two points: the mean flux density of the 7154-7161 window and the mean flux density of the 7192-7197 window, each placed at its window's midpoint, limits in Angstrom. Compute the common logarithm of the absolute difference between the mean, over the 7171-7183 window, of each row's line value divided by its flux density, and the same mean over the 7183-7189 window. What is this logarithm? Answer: -1.2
